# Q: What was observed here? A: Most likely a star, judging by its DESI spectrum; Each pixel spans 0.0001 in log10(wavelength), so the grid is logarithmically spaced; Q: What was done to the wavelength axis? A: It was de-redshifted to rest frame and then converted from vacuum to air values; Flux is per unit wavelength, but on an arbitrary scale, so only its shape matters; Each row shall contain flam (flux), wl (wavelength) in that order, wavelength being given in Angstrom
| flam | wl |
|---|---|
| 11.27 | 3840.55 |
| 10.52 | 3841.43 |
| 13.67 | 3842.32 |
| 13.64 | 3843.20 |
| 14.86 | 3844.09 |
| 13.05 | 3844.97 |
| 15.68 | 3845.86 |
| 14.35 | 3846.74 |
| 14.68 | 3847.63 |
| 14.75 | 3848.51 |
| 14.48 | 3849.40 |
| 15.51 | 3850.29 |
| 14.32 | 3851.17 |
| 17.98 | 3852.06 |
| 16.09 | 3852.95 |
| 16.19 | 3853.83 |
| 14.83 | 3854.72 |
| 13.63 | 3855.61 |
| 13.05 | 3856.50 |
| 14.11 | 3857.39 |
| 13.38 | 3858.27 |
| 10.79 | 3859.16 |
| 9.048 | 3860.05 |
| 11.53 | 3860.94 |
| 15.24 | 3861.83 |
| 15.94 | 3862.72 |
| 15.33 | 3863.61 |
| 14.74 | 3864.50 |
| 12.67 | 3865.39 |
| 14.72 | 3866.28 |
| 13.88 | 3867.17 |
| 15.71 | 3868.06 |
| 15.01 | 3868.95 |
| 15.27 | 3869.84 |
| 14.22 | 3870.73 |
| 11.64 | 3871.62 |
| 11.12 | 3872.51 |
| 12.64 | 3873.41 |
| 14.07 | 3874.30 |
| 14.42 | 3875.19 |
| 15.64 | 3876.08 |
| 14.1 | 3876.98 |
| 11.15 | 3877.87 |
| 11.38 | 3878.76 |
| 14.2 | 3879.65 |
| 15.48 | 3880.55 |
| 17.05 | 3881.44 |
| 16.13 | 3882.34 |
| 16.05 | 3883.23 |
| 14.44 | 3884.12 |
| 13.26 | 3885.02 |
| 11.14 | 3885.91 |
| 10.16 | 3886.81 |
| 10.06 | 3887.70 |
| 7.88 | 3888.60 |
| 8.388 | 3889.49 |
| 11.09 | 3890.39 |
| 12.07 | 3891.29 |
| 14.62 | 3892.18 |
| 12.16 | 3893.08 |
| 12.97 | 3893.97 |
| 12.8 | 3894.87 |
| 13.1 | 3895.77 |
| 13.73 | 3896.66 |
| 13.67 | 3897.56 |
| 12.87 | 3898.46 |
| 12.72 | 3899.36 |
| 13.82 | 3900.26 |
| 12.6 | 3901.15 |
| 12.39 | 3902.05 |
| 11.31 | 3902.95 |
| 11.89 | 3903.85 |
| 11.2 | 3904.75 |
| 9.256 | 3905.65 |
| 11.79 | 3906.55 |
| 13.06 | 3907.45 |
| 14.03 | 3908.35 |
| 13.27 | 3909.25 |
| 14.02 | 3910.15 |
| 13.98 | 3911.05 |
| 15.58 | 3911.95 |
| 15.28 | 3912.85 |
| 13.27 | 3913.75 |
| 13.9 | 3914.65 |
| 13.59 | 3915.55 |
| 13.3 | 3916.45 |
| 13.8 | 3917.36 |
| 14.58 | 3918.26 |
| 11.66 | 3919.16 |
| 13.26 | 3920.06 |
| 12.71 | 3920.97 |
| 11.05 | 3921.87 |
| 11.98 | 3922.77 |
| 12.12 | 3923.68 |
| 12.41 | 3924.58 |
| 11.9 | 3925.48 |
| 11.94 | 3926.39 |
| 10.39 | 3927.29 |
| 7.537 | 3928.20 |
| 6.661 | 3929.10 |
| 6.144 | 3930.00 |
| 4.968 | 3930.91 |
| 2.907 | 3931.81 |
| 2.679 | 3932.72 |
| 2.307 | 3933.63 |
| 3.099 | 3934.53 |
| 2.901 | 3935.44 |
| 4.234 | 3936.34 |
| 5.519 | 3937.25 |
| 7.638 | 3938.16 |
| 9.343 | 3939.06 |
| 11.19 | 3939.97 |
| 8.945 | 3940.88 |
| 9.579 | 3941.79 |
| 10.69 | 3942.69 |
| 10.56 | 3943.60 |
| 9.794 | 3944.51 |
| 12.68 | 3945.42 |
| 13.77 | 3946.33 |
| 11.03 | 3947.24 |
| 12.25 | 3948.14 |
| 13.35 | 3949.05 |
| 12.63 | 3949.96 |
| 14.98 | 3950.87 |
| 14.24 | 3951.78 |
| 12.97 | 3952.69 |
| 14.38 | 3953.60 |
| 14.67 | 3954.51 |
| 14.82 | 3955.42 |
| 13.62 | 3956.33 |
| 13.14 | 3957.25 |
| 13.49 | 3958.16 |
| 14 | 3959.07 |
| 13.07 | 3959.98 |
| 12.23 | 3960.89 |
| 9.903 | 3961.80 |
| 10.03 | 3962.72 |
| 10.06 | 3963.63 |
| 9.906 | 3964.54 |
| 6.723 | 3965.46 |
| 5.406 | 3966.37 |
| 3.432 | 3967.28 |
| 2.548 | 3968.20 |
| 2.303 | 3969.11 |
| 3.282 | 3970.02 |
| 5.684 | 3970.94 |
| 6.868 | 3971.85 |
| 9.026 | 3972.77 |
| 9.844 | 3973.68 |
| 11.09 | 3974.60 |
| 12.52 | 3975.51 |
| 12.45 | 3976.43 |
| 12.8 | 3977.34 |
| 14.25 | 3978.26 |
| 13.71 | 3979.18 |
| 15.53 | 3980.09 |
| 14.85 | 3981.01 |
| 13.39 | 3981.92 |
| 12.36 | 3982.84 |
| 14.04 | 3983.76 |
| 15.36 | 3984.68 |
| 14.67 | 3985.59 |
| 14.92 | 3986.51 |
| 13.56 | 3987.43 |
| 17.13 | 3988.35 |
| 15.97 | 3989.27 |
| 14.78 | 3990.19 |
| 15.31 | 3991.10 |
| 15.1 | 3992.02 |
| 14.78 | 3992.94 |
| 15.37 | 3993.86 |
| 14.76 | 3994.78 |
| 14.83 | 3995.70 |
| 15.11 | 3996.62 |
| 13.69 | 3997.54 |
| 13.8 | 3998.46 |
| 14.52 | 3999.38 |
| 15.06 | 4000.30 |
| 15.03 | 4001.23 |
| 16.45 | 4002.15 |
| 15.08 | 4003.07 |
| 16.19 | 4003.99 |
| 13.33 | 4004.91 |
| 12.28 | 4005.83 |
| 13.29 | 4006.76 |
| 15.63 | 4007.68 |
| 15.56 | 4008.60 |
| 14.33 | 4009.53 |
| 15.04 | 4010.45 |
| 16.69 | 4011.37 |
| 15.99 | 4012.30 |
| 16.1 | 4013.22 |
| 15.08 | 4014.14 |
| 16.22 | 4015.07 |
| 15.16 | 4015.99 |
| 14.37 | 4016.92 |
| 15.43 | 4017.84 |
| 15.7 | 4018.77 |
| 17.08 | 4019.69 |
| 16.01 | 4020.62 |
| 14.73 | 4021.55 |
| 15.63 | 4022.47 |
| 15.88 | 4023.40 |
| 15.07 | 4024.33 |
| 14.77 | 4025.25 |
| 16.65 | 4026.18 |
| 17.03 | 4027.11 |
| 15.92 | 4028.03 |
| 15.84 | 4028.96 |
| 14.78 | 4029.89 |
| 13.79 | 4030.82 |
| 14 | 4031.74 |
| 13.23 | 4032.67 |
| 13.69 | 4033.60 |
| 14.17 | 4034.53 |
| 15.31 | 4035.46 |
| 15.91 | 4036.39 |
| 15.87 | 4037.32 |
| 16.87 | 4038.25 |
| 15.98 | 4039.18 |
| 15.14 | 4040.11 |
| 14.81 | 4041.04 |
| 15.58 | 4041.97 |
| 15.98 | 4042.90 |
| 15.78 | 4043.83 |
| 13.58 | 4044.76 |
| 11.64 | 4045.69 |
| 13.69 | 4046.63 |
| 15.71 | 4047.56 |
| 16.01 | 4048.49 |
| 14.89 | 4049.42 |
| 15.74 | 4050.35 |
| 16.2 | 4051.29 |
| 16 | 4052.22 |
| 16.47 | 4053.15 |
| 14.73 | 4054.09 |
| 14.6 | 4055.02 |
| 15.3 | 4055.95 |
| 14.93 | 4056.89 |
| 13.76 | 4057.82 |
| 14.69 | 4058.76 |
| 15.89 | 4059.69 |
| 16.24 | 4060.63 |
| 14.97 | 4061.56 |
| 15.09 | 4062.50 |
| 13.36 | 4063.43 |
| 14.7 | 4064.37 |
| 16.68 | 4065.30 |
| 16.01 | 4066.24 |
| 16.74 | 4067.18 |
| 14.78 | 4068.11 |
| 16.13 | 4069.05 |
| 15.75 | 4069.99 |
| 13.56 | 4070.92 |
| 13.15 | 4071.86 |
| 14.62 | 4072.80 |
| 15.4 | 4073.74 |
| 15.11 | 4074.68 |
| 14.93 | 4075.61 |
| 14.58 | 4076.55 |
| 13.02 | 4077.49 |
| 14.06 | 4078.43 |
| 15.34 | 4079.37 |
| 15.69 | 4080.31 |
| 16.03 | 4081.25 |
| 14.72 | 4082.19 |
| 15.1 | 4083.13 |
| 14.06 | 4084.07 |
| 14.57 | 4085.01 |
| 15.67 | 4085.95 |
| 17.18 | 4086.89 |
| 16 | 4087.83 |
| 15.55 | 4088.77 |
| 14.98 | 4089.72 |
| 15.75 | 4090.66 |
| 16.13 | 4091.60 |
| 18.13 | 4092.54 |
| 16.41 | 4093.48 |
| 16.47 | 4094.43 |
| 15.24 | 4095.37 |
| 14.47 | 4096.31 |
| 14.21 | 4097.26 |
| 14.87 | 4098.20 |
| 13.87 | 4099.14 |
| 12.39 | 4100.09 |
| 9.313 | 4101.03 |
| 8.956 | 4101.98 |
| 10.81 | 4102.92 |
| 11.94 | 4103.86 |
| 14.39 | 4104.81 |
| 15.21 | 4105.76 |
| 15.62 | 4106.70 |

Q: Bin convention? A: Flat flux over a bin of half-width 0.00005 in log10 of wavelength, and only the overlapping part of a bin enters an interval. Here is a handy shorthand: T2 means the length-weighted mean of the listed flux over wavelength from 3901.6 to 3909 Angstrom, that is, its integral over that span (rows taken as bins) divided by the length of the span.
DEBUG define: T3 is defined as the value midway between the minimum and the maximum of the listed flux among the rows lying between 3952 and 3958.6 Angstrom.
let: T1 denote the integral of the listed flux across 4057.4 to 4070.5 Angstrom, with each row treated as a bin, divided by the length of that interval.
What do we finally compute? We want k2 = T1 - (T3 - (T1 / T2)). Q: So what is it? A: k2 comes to 3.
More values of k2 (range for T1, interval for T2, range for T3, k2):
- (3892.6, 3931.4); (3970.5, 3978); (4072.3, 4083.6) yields -1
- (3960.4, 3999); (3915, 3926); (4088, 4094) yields -4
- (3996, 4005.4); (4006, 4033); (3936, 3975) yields 7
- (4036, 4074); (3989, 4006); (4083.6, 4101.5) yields 2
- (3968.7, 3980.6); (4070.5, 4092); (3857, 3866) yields -2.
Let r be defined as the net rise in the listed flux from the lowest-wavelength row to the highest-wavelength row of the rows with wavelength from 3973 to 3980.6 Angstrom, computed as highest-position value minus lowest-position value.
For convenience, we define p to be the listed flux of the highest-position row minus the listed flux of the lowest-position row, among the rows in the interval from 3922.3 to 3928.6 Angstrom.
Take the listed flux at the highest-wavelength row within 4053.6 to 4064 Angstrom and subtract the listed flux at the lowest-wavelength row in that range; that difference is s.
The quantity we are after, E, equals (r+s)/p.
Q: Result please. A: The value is -1.0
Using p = -4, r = 6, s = -1.4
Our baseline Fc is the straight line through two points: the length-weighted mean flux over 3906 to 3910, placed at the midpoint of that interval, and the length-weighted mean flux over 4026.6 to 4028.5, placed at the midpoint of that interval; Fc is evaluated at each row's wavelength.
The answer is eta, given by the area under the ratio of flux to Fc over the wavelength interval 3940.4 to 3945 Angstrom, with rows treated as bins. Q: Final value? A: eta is 3.26 Angstrom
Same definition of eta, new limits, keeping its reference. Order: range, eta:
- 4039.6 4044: 4.02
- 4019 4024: 4.85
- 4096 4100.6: 3.45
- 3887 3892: 4.08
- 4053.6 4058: 3.74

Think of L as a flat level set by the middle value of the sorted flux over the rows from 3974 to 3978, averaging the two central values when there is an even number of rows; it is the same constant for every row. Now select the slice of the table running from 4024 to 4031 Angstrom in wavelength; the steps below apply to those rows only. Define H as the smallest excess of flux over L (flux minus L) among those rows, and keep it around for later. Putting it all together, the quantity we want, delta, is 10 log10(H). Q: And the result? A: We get 1.2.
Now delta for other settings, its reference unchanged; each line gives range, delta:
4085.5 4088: 5.0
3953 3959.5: -1.8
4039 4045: 0.4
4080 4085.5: 2.0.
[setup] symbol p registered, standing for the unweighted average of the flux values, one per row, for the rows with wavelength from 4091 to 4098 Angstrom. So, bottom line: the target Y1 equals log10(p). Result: 1.20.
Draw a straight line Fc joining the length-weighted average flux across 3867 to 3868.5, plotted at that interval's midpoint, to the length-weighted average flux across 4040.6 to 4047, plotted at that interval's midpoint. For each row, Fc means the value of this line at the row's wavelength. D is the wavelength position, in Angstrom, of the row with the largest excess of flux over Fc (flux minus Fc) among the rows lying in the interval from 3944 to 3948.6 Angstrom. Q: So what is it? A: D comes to 3946.33 Angstrom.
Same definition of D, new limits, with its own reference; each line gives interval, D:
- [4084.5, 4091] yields 4086.89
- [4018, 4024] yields 4019.69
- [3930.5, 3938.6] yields 3938.16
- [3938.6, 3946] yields 3945.42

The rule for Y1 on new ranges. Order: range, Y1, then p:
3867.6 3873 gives 1.14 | 13.8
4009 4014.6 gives 1.19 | 15.5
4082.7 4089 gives 1.19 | 15.4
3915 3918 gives 1.13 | 13.6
